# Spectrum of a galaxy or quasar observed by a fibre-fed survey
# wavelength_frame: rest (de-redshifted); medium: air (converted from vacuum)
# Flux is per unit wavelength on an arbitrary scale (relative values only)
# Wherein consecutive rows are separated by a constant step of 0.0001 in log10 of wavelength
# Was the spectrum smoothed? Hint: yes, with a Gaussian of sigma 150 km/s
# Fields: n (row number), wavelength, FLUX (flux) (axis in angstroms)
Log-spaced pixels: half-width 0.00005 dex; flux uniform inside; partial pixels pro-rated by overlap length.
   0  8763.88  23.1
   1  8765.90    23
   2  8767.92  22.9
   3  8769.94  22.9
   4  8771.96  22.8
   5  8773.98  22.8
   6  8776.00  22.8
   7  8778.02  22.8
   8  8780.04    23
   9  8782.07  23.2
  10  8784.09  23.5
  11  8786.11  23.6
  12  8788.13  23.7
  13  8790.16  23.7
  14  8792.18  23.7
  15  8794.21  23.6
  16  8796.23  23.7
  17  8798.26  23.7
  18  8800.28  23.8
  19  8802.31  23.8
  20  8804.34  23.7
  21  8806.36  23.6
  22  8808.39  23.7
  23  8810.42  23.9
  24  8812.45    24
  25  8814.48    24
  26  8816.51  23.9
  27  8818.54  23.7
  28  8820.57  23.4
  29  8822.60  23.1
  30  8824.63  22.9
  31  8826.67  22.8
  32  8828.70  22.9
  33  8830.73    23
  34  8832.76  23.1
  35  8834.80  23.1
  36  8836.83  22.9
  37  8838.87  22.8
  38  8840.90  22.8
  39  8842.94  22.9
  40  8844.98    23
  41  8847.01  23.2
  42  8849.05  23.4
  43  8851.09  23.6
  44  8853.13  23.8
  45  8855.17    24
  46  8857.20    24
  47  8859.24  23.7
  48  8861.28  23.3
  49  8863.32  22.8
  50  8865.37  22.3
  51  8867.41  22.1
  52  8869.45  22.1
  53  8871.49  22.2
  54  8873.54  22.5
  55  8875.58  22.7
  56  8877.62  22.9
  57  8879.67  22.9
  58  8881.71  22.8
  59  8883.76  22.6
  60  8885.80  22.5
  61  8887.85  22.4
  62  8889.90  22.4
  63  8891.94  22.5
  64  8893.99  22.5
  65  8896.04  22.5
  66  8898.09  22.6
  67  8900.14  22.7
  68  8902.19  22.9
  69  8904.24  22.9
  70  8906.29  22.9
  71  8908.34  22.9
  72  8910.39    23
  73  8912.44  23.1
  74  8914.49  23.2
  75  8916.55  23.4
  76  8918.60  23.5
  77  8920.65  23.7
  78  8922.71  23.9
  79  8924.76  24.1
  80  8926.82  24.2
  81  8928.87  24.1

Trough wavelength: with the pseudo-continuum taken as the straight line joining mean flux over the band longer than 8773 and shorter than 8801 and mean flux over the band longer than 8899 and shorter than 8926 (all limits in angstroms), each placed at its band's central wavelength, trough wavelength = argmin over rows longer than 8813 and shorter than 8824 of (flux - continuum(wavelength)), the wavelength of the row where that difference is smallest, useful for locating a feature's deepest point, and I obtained 8822.60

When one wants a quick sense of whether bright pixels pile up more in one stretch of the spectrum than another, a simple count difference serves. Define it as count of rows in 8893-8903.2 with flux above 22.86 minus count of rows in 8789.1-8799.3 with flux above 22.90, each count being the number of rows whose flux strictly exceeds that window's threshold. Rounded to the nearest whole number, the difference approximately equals -4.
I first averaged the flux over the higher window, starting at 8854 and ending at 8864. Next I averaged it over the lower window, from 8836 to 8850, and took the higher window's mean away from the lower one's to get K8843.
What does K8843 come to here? -0.6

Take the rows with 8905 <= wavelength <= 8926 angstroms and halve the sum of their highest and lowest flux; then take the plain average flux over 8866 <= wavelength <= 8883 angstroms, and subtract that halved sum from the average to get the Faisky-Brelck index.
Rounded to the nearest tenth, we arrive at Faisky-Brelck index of -1.0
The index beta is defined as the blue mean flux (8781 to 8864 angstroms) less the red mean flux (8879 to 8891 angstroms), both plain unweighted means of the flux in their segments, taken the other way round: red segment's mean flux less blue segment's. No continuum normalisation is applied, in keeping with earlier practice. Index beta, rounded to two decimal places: -0.84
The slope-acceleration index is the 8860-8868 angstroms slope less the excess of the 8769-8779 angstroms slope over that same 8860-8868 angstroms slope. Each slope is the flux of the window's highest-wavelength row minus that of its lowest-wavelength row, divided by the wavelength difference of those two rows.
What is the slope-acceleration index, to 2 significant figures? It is -0.38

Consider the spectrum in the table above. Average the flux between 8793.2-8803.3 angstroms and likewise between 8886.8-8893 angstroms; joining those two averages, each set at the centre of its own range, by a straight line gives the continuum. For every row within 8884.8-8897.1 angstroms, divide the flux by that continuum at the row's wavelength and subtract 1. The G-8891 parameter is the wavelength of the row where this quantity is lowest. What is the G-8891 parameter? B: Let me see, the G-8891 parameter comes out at 8887.85 angstroms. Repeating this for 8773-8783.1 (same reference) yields 8773.98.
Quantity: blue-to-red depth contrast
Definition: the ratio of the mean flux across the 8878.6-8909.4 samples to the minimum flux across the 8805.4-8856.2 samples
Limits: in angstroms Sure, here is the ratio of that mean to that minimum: 0.99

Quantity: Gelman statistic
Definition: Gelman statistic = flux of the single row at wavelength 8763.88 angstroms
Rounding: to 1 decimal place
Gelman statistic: 23.1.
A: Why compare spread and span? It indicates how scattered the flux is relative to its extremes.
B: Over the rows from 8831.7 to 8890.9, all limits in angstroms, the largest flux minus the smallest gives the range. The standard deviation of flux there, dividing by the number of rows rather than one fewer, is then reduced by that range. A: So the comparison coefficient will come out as -1.4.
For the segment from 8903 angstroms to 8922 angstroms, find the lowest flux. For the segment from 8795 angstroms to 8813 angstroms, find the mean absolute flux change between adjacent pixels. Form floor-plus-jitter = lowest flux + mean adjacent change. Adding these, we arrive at 23.0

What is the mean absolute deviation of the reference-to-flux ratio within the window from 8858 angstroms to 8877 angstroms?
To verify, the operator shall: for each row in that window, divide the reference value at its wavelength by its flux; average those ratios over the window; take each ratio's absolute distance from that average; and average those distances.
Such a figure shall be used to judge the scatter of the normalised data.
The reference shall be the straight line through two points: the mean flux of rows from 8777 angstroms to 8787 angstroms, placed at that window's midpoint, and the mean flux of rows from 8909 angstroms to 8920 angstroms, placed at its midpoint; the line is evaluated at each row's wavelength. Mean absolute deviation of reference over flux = 0.020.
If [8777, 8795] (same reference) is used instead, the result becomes 0.012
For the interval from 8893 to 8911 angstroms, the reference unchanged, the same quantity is 0.008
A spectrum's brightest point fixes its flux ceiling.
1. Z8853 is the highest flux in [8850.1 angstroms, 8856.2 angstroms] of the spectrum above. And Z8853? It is 24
